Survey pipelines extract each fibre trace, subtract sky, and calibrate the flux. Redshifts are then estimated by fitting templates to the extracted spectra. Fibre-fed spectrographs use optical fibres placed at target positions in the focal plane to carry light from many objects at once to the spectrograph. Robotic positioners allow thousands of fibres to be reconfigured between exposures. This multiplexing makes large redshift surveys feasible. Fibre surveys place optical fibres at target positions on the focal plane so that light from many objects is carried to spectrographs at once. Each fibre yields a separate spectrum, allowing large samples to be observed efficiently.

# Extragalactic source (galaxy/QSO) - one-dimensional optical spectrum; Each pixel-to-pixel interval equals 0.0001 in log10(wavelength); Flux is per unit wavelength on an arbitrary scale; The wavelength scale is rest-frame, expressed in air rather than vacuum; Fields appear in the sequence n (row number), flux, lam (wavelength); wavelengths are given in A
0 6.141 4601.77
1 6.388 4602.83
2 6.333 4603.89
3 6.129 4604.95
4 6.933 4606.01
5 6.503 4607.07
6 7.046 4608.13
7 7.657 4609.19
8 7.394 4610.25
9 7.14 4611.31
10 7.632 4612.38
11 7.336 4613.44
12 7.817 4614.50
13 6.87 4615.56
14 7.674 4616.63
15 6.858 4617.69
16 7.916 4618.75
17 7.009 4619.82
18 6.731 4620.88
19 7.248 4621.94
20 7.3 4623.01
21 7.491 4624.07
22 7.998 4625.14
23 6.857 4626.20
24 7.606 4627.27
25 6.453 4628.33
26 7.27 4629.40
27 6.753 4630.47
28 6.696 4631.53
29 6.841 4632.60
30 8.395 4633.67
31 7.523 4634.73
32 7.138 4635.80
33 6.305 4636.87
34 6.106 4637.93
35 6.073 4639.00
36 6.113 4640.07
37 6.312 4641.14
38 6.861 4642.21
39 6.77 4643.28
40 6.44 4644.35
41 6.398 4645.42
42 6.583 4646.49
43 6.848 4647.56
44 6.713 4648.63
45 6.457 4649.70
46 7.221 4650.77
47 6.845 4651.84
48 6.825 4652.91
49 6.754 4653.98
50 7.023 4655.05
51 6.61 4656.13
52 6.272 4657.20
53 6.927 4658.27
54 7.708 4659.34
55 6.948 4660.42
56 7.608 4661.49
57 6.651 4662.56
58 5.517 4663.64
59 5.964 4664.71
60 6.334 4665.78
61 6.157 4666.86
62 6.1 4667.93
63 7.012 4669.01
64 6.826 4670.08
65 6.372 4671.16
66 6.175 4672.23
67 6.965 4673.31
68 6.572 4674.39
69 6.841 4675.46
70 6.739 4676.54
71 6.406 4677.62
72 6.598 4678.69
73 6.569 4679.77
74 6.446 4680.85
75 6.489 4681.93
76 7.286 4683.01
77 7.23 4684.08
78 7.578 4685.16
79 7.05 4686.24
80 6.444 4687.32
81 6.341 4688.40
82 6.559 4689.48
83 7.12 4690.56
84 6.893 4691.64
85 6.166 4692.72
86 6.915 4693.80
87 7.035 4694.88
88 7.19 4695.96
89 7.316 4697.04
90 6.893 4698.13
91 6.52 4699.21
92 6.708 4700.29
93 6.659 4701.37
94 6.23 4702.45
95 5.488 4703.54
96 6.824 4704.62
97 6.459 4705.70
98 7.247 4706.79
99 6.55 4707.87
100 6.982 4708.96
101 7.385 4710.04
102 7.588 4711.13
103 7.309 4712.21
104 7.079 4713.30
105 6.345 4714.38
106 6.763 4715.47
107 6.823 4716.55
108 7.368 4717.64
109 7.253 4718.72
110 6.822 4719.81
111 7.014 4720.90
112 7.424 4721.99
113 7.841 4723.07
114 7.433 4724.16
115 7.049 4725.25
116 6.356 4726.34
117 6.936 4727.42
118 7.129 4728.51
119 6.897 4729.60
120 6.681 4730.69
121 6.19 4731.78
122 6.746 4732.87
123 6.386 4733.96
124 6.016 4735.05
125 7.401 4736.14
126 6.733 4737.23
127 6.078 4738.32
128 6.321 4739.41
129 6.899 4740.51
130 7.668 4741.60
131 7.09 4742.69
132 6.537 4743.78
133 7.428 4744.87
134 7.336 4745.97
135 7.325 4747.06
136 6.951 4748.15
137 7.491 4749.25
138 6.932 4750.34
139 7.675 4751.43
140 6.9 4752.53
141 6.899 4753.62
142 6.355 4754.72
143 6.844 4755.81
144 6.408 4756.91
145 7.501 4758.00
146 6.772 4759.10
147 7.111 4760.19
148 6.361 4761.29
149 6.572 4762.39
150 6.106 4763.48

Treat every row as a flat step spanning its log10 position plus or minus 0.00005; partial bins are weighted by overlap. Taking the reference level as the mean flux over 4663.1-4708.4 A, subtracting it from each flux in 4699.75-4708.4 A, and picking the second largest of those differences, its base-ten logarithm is -0.73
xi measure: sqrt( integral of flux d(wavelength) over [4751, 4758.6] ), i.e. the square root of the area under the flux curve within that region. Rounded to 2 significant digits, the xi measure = 7.3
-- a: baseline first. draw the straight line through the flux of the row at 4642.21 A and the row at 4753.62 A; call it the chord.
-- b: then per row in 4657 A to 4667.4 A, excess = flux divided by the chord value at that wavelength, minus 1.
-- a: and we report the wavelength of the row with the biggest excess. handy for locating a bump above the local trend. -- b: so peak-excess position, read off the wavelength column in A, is 4659.34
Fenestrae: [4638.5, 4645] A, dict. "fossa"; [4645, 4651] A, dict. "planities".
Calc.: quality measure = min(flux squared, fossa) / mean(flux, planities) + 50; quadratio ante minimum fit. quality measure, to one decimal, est 55.5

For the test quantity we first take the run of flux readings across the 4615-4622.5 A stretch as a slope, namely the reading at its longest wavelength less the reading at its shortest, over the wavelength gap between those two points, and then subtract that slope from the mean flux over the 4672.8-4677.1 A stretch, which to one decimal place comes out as 6.7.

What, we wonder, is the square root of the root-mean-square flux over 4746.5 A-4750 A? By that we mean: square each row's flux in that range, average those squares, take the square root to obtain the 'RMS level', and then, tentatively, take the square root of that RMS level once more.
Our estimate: 2.69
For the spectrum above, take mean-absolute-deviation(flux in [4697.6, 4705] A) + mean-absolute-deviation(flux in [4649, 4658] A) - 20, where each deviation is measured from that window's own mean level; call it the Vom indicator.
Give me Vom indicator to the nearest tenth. -19.4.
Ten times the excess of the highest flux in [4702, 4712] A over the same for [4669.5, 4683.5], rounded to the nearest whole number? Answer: 3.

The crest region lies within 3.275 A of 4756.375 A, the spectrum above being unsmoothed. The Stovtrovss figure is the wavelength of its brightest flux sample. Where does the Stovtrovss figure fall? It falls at 4758.00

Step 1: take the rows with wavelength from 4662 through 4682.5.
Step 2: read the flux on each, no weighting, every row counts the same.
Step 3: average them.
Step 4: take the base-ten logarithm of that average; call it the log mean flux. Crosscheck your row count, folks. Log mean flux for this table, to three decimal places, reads 0.810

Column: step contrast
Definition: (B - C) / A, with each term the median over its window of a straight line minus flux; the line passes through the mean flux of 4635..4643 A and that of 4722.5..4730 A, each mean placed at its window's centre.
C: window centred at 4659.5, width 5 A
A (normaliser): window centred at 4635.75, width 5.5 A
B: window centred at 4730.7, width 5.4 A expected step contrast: -1.0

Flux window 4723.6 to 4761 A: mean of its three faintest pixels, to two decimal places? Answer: 6.09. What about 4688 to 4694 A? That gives 6.36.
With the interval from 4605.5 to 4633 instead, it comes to 6.55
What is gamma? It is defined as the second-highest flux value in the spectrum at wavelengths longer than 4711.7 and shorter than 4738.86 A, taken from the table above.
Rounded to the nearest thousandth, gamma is 7.433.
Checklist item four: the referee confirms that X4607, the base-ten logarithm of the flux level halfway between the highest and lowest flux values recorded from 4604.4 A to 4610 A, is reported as 0.8384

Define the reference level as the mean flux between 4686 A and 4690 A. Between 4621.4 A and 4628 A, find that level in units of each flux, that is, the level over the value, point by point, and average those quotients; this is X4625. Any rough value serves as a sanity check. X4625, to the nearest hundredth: 0.89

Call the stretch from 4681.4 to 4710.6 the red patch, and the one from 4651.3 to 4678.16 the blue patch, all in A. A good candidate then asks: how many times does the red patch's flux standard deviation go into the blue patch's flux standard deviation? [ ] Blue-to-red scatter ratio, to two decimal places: 1.05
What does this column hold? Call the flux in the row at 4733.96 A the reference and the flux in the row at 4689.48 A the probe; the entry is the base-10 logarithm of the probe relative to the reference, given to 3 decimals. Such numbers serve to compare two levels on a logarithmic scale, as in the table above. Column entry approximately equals 0.012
